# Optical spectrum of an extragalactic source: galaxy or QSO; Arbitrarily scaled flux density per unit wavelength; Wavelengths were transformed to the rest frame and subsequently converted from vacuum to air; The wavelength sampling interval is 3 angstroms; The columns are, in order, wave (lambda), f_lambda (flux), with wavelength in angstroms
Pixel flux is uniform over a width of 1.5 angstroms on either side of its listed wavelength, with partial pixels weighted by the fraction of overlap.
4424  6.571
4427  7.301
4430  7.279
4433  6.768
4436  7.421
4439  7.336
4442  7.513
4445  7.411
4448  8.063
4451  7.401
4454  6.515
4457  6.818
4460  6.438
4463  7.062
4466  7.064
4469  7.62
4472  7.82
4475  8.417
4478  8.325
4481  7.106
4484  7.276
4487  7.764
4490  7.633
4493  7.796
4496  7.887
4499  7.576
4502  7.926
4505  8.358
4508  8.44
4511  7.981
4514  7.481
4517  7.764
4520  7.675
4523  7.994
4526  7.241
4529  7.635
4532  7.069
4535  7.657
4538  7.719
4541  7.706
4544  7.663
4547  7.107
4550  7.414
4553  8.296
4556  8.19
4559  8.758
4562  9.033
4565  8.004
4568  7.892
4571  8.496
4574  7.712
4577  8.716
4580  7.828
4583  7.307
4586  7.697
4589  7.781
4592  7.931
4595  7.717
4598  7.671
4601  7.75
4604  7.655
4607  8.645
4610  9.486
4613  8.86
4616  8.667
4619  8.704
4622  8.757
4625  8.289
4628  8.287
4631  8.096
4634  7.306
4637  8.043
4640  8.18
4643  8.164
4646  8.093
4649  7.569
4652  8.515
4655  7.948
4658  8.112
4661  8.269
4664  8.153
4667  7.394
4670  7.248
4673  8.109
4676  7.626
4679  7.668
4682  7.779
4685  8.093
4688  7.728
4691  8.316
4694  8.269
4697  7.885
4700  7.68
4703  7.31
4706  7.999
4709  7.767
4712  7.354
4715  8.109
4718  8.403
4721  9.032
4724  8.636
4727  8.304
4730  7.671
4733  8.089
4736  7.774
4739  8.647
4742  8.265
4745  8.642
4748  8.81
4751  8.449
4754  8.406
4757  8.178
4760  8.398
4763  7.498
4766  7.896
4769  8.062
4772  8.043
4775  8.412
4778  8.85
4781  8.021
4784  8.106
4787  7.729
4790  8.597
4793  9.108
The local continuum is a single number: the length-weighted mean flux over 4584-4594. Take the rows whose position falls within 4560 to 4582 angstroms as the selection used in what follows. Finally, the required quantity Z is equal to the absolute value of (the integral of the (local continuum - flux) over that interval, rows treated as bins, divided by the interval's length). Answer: 0.5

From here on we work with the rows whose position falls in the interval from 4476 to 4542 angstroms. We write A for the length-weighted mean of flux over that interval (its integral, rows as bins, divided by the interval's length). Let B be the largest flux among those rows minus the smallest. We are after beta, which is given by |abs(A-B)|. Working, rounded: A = 7.73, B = 1.4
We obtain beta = 6.36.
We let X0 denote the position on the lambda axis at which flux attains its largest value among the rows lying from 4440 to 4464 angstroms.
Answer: 4448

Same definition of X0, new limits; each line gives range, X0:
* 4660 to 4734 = 4721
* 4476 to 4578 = 4562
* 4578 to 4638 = 4610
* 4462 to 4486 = 4475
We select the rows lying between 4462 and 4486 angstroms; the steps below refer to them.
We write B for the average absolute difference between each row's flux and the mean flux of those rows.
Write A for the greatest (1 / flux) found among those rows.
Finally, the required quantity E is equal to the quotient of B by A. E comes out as 3.2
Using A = 0.142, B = 0.46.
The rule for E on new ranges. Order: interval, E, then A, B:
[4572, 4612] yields 3.2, 0.137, 0.44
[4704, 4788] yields 2.5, 0.136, 0.33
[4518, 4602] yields 2.5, 0.141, 0.35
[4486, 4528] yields 1.7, 0.138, 0.24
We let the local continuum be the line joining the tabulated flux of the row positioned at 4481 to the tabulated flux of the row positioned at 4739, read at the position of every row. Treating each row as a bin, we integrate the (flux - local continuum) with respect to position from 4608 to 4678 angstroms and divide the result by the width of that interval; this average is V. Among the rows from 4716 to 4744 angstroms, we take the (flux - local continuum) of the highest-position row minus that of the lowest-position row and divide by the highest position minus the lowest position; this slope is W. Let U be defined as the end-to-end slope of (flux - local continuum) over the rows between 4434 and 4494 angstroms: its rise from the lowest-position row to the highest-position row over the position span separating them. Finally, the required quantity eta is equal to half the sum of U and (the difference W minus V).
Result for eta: -0.05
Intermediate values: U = 0.001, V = 0.1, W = -0.012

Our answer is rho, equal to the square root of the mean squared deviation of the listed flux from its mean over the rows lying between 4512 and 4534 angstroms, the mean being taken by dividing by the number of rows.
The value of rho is 0.29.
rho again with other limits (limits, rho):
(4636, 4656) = 0.26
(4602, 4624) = 0.50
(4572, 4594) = 0.40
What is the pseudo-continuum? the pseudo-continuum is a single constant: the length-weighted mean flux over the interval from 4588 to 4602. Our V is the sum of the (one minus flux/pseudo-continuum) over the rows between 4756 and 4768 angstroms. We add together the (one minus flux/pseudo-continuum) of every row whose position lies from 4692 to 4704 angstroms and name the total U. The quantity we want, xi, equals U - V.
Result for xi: 0.11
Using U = -0.01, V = -0.11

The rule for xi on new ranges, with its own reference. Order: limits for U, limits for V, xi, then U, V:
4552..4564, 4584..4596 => -0.41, -0.41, -0.01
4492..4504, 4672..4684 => 0.00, -0.01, -0.01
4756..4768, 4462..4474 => -0.31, -0.11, 0.20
